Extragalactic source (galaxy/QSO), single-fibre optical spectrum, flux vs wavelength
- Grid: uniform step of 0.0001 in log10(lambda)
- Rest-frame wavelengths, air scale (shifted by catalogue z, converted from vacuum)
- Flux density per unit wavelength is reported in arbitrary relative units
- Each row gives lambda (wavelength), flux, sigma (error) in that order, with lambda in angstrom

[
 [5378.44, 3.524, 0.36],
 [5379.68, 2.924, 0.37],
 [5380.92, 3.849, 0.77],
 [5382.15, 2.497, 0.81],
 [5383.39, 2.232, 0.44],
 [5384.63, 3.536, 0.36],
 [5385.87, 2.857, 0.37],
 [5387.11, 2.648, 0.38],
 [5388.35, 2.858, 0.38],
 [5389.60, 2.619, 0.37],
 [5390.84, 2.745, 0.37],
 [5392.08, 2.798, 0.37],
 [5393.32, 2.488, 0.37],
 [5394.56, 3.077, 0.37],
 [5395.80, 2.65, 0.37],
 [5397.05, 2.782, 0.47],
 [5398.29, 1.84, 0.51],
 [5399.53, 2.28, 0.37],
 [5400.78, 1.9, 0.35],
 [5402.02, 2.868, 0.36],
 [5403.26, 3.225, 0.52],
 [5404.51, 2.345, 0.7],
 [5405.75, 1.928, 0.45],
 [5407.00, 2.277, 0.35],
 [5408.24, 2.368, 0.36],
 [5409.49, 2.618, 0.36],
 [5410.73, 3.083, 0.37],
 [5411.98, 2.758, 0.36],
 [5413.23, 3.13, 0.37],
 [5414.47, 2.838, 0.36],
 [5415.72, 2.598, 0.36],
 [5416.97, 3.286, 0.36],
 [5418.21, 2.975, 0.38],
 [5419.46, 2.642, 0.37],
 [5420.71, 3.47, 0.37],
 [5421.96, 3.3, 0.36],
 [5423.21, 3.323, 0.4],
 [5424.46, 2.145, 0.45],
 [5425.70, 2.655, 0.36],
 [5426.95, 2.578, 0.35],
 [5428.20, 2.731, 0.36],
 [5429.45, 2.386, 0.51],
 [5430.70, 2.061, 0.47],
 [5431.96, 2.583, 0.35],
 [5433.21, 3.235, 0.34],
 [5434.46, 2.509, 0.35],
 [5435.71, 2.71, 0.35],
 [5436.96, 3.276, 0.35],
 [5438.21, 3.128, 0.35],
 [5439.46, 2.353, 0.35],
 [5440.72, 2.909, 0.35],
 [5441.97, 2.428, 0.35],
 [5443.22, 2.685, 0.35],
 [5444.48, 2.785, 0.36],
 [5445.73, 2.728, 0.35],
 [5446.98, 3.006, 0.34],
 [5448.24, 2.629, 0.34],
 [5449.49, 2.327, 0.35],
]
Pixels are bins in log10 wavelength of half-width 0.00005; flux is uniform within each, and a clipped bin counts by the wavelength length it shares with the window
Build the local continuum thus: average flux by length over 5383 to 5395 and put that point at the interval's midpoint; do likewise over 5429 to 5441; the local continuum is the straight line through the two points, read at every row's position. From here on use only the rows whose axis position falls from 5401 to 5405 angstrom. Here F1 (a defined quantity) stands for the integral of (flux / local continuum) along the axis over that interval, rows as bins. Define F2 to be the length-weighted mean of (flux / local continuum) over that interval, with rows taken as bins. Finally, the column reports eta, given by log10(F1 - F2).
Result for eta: 0.47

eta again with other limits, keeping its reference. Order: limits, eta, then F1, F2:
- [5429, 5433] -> 0.43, 3.6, 0.89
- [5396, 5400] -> 0.40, 3.4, 0.84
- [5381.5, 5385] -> 0.38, 3.4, 0.97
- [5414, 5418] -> 0.50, 4.3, 1.06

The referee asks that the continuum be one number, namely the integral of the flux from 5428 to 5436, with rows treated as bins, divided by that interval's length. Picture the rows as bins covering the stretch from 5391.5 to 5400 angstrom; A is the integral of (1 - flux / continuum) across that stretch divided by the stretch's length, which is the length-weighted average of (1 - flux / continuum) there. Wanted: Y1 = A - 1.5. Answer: -1.49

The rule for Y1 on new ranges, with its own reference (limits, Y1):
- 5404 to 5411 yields -1.43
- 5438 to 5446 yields -1.54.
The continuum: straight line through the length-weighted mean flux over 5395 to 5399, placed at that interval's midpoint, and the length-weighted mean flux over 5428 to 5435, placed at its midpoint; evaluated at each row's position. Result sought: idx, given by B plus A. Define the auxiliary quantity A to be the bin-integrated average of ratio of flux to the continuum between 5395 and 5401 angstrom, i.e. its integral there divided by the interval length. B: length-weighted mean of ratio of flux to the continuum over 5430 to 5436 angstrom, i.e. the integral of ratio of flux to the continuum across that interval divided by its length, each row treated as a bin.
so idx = 1.96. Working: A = 0.95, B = 1.012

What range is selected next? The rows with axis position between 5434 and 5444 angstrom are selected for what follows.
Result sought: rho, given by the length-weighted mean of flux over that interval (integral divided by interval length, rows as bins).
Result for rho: 2.75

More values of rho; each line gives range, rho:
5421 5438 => 2.75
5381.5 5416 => 2.64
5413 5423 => 3.04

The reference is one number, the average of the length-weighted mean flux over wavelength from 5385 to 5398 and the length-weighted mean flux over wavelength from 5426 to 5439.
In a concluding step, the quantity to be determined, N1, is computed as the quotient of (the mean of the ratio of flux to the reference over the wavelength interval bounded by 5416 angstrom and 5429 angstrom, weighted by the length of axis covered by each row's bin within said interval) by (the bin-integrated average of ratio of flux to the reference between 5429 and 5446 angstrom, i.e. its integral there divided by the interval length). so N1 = 1.07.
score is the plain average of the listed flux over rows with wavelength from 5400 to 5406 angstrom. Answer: 2.45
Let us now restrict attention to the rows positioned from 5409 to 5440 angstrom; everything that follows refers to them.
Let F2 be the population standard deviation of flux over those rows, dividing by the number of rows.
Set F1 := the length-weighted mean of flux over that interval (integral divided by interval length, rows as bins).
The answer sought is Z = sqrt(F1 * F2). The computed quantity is 1.03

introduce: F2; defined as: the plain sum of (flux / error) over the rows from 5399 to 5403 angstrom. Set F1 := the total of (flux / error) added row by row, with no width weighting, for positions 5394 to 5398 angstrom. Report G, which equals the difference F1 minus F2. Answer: 1.8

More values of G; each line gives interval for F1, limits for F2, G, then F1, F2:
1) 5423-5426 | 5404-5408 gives 6.3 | 20.4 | 14.1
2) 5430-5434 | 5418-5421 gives -3.1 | 21.3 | 24.3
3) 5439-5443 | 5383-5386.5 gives -0.6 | 22.0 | 22.6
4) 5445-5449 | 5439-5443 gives 2.4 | 24.4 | 22.0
